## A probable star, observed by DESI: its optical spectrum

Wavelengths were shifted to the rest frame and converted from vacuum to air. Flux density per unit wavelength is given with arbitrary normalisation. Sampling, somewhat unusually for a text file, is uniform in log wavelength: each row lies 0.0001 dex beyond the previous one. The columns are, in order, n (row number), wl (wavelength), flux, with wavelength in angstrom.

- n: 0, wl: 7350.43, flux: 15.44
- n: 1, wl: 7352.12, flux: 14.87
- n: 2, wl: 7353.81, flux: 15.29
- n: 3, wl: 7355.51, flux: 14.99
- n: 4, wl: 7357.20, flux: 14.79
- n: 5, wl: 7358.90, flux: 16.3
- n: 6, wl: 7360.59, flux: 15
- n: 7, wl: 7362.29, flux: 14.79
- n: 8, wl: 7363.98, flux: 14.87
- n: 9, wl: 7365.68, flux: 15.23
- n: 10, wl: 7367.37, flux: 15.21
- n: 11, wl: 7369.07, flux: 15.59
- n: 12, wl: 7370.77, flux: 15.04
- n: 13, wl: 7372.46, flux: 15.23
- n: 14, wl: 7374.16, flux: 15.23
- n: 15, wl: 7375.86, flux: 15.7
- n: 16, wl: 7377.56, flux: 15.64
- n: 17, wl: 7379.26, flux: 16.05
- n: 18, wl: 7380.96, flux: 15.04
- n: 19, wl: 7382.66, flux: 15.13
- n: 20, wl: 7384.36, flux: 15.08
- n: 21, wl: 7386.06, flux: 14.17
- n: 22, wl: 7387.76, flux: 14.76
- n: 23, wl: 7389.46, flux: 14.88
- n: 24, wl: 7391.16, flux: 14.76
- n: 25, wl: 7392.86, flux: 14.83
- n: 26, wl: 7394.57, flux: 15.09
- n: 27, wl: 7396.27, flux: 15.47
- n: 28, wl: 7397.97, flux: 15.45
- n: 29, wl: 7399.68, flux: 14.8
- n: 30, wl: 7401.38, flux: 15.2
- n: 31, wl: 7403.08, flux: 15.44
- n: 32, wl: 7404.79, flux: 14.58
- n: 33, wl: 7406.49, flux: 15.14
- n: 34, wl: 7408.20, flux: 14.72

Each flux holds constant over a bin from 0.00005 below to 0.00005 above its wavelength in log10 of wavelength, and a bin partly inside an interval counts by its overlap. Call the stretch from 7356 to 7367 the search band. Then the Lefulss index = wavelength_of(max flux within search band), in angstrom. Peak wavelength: 7358.90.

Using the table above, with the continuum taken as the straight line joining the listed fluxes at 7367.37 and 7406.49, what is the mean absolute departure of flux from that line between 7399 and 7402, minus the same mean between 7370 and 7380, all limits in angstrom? -0.1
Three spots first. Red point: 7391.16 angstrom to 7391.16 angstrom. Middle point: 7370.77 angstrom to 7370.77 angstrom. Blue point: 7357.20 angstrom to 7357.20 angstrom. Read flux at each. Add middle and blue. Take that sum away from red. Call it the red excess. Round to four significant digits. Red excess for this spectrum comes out -15.07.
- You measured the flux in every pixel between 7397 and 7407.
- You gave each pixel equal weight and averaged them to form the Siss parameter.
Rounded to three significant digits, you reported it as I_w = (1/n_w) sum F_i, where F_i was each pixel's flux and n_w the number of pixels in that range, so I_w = 15.1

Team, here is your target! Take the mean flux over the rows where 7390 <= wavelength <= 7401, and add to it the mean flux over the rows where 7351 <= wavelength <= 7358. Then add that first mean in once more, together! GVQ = 45.1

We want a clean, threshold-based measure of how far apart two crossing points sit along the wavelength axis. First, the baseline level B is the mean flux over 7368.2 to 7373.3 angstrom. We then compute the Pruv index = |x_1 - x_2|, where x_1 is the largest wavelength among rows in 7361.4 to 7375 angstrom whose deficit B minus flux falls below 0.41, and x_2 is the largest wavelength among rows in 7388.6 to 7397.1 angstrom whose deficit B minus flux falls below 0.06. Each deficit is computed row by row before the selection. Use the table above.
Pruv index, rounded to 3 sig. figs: 22.1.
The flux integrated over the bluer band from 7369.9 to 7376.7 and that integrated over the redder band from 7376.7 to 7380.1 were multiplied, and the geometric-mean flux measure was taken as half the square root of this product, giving 37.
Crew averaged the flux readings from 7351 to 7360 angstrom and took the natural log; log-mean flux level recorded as 2.72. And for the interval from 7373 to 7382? 2.74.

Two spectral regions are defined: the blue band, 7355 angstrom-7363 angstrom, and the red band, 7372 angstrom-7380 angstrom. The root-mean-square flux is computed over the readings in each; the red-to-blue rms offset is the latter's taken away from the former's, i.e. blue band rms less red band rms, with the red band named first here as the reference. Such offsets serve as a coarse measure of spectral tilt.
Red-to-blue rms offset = -0.39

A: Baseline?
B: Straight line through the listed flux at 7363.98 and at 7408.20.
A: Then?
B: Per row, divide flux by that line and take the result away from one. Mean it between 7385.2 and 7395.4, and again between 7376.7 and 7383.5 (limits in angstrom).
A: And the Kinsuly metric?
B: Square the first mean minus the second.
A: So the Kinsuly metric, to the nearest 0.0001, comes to 0.0021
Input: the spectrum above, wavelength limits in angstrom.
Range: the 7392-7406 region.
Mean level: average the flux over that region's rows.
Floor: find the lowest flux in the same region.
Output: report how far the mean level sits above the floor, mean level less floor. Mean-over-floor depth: 0.53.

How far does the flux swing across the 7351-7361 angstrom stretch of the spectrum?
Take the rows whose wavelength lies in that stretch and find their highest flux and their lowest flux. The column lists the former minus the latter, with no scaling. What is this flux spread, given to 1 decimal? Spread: 1.5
